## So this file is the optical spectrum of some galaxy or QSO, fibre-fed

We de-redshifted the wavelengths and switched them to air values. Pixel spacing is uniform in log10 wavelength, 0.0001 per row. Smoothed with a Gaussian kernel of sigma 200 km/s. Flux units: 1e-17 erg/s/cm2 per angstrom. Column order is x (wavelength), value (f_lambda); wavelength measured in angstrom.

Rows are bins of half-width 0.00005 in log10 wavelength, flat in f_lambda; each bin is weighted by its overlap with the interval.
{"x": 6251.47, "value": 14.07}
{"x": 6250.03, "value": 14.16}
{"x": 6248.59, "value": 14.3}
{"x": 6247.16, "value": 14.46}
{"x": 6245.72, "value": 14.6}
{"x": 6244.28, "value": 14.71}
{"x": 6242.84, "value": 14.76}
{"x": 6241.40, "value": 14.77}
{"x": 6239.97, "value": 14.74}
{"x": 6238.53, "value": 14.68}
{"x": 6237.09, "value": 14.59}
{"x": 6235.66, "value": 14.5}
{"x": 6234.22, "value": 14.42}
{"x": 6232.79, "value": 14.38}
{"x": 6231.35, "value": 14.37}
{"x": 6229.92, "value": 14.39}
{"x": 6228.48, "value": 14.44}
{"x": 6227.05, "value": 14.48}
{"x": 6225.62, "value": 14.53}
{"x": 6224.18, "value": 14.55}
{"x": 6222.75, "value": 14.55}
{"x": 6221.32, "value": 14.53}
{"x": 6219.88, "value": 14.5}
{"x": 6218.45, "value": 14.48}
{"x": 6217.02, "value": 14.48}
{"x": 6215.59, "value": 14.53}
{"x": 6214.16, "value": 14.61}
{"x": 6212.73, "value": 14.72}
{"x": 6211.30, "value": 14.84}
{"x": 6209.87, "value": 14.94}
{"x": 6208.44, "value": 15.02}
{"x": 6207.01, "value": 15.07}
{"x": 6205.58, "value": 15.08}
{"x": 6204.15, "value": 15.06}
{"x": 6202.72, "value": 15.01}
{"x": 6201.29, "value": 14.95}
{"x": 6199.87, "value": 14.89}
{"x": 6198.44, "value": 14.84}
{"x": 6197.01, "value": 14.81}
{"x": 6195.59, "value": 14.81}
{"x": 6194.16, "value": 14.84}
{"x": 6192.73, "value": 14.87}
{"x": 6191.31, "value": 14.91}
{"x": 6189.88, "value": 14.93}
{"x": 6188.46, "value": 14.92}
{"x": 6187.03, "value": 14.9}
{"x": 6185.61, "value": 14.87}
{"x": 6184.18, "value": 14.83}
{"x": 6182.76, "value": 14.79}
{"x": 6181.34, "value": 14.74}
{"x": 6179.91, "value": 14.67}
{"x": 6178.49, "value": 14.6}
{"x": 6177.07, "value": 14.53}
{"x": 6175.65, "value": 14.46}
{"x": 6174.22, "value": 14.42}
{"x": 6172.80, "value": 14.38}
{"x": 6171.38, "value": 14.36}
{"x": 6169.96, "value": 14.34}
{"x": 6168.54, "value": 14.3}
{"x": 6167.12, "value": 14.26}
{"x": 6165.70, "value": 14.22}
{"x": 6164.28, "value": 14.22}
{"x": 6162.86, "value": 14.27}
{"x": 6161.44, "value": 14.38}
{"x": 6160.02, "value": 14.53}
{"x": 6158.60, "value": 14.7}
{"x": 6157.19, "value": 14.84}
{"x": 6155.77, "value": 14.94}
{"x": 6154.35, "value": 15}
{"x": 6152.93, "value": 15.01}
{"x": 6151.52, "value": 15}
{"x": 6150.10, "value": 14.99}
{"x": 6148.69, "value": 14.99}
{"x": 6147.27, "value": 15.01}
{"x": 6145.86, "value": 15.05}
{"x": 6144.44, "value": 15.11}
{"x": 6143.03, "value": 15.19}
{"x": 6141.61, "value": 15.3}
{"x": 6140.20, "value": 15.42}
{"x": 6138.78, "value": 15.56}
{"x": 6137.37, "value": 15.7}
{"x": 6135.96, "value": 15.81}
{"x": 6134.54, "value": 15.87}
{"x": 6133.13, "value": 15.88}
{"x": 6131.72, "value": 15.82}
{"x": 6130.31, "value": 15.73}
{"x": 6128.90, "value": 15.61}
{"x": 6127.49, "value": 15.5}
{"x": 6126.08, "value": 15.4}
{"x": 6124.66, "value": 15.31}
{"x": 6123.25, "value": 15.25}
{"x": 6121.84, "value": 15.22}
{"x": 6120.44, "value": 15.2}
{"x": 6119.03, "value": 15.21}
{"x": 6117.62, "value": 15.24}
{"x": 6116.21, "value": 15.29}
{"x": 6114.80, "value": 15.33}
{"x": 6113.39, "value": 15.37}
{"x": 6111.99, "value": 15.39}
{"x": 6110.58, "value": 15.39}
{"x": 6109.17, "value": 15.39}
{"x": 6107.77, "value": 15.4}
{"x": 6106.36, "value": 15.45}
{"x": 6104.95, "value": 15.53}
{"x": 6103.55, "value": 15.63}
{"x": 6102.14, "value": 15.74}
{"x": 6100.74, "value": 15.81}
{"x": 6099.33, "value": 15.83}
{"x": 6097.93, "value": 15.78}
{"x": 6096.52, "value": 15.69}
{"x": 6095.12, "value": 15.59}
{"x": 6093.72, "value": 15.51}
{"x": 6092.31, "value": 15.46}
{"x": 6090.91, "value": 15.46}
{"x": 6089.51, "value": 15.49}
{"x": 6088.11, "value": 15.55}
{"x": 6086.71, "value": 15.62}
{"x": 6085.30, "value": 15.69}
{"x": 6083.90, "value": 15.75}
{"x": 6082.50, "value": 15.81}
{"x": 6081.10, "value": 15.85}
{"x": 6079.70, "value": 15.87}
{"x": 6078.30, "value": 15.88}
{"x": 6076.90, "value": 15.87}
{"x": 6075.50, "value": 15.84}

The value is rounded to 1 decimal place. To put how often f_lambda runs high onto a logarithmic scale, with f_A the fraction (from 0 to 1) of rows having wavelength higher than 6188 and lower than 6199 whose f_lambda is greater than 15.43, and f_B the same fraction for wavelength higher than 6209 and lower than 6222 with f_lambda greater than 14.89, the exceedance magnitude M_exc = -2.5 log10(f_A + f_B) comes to 2.4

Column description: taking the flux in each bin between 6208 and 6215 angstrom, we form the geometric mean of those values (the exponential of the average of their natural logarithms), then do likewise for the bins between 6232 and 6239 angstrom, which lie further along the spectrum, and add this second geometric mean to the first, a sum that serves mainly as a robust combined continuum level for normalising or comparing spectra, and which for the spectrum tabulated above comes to 29.3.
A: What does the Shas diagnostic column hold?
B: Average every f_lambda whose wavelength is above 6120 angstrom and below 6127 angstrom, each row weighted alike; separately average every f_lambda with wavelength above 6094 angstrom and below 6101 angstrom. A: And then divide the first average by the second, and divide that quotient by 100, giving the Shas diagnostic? 0.0097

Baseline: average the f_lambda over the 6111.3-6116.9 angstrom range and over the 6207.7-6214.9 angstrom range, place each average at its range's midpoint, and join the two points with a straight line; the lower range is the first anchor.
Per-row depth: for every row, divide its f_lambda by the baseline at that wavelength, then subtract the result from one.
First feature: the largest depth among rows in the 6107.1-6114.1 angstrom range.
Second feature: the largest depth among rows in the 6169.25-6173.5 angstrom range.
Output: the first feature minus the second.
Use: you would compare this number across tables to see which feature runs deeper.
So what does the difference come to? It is -0.048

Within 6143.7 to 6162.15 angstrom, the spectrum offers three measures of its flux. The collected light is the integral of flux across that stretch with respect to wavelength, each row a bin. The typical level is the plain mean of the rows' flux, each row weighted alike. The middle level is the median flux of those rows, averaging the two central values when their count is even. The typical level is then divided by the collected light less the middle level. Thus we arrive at 0.06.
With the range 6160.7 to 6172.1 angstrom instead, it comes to 0.10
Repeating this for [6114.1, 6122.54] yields 0.13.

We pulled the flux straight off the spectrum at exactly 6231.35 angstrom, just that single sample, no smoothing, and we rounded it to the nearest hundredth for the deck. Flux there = 14.37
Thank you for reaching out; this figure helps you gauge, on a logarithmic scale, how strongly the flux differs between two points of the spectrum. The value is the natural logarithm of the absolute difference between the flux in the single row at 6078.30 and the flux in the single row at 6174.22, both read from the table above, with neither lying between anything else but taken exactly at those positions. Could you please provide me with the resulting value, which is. 0.38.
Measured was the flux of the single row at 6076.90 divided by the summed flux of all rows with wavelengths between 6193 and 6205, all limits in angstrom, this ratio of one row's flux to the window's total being 0.13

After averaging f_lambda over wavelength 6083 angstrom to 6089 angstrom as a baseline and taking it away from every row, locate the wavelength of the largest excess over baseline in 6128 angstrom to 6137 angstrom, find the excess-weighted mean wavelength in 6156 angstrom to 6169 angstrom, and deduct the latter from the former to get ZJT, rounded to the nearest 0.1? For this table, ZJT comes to -30.3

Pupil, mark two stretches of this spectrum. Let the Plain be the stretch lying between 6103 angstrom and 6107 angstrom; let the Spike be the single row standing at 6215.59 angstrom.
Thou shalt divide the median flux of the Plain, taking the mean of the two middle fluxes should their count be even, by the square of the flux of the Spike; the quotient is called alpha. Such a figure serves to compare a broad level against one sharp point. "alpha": 0.074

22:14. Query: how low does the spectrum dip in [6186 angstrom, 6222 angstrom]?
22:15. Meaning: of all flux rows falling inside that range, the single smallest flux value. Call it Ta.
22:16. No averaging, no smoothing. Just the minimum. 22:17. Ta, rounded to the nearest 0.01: 14.48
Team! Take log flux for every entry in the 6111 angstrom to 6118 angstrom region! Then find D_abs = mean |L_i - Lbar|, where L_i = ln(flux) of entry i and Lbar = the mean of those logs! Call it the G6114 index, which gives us 0.0031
